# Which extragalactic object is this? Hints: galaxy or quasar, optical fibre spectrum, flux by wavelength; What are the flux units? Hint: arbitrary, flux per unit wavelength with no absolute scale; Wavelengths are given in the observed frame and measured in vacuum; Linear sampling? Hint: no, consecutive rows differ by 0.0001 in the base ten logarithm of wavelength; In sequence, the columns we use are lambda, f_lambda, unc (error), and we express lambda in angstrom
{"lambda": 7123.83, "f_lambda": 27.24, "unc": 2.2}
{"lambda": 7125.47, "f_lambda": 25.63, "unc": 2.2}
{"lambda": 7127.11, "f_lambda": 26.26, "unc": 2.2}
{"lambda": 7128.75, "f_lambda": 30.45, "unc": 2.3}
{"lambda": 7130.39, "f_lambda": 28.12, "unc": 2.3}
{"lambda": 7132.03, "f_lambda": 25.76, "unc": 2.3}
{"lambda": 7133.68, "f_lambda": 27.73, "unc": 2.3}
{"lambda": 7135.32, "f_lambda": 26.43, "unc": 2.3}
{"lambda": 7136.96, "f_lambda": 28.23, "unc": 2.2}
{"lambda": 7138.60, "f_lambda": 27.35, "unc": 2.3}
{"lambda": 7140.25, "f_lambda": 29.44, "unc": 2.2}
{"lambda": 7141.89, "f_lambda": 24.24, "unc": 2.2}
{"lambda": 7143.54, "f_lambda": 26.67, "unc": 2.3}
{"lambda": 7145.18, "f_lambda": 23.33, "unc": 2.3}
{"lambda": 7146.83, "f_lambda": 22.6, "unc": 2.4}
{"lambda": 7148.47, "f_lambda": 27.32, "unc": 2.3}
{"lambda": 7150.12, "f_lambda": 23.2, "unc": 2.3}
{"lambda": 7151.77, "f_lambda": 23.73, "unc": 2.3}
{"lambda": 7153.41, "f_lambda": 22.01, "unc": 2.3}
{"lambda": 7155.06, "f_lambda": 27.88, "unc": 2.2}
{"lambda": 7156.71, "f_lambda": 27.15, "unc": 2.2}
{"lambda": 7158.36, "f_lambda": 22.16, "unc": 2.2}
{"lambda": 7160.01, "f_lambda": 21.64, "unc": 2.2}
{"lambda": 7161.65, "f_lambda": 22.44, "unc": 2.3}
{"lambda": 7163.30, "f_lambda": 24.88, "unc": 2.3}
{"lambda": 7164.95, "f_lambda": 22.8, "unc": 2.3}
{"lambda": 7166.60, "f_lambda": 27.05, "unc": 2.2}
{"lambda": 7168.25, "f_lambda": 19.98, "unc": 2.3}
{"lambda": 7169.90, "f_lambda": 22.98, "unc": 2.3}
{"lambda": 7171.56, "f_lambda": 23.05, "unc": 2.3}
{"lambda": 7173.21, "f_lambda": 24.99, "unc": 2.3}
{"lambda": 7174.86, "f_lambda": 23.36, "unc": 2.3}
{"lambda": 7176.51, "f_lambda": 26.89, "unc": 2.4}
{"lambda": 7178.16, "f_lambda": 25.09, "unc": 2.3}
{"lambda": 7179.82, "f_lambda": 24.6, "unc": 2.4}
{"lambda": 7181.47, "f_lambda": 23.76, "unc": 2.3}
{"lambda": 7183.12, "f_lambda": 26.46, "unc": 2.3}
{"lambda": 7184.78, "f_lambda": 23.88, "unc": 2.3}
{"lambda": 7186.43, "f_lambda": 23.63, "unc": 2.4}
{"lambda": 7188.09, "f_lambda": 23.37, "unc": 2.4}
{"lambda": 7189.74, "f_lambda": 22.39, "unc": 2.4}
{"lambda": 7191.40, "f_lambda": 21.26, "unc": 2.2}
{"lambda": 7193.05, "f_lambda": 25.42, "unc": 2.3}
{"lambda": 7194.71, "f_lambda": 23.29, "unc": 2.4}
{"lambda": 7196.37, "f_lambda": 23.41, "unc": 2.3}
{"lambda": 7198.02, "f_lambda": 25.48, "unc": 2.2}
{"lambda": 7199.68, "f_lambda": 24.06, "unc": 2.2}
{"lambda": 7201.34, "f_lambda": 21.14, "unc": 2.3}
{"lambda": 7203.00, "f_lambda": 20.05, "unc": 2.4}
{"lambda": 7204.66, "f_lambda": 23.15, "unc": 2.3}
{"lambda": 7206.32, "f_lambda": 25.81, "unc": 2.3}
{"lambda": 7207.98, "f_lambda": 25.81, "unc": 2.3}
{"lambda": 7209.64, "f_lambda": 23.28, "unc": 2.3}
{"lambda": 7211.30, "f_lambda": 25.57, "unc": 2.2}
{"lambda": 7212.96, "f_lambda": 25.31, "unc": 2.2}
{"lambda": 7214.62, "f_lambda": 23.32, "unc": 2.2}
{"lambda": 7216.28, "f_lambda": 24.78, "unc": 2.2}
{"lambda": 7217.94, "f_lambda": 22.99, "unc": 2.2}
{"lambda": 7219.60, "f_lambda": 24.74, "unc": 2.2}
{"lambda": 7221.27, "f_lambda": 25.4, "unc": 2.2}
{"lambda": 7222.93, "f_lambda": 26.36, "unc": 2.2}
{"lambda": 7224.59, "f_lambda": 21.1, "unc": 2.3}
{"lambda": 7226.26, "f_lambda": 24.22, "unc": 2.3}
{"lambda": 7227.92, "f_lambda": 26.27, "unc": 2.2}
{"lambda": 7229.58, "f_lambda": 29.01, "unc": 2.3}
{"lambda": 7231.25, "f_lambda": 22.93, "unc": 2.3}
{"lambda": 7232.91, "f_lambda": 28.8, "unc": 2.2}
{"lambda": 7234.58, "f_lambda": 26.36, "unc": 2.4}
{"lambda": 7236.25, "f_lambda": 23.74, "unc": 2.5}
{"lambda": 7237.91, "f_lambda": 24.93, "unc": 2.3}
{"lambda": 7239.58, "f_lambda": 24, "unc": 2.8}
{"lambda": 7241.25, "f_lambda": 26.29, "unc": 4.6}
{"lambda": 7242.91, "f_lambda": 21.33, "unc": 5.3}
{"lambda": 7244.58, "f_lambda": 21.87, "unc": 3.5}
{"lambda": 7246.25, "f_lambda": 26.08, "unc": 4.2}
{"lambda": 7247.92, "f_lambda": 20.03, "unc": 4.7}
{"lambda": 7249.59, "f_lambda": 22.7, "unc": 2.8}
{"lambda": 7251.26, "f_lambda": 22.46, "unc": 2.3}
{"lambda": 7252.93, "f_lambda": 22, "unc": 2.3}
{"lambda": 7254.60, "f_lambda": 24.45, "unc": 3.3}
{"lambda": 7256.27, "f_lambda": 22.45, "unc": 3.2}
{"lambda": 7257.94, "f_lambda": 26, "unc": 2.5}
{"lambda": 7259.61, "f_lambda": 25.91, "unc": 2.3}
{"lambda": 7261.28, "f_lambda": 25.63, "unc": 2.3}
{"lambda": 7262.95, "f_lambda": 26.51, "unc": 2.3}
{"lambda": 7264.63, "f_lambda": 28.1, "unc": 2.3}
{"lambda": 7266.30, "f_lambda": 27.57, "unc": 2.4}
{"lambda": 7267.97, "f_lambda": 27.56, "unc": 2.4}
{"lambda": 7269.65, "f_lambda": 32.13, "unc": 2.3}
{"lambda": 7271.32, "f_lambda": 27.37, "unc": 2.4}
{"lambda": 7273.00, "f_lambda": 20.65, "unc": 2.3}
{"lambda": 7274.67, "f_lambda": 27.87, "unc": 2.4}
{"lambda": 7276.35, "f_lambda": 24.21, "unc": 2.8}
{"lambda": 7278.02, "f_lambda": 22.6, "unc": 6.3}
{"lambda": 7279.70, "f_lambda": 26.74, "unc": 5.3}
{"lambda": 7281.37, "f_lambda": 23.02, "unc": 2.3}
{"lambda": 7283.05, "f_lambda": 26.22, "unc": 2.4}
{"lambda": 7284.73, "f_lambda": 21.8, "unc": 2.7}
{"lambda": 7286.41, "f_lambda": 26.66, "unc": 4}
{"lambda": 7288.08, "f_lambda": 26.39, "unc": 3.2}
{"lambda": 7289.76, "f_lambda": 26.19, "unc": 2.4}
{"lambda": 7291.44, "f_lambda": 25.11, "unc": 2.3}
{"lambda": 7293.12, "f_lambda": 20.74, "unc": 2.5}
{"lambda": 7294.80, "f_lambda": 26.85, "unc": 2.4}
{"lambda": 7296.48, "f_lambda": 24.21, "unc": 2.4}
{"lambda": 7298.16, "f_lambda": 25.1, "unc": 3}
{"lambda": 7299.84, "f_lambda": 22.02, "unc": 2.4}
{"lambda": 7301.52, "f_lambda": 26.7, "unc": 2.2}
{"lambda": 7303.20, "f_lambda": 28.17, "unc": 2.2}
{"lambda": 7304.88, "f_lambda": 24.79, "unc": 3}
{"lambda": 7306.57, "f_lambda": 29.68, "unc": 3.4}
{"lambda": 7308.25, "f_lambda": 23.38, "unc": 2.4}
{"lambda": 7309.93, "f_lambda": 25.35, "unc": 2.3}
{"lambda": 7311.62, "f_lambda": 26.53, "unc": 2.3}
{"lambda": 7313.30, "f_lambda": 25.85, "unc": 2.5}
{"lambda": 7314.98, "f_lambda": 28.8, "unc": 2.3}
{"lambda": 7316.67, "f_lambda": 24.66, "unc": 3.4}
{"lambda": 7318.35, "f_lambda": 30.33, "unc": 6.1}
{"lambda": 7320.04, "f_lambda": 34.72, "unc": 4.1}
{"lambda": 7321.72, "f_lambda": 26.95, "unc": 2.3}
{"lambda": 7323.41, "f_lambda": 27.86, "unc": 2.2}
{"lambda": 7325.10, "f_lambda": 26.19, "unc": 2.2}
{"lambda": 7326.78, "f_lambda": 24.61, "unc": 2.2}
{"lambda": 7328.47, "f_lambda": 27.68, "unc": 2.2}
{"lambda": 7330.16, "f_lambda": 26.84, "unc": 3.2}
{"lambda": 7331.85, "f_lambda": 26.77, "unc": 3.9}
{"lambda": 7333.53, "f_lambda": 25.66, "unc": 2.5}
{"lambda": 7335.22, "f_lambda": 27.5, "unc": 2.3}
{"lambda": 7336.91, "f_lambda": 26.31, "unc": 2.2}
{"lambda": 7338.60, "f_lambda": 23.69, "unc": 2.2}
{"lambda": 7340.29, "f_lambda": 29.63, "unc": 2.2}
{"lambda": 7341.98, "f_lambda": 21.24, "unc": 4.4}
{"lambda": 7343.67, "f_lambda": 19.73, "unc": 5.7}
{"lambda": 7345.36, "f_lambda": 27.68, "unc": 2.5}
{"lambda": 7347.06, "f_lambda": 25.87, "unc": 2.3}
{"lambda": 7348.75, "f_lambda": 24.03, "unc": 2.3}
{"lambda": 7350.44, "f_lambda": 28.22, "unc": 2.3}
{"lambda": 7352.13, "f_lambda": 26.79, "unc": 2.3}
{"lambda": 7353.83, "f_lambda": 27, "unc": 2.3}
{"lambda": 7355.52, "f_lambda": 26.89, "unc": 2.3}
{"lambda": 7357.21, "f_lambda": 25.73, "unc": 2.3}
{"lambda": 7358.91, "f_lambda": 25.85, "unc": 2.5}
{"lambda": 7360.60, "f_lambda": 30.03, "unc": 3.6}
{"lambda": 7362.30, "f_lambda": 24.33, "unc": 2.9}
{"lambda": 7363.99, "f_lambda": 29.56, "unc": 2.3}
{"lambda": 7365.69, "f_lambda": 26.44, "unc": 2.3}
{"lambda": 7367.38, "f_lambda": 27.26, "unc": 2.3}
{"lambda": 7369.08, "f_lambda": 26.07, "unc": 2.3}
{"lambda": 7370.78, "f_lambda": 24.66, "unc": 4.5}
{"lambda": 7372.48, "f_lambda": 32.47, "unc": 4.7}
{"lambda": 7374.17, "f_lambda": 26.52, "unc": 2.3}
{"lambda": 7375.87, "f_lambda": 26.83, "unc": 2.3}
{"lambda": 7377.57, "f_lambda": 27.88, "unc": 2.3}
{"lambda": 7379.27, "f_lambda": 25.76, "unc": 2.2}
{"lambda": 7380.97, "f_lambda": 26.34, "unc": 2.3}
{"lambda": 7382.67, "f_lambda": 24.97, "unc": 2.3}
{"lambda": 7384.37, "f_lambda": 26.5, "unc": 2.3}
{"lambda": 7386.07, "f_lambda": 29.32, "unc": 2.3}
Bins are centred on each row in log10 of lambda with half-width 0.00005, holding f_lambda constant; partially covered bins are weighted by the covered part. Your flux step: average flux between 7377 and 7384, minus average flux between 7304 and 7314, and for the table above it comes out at 0.3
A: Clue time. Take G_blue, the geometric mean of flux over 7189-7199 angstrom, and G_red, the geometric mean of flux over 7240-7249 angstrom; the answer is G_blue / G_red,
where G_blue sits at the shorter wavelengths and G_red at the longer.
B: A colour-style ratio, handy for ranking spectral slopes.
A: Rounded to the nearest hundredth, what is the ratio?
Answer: 1.02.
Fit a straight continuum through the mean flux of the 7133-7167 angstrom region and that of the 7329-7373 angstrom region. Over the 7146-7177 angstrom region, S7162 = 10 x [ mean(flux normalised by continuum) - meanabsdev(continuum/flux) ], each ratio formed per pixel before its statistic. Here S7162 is 8.71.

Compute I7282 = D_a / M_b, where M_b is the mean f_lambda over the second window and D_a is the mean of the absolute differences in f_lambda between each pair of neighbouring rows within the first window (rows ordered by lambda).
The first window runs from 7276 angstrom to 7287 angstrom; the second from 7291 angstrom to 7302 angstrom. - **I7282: 0.15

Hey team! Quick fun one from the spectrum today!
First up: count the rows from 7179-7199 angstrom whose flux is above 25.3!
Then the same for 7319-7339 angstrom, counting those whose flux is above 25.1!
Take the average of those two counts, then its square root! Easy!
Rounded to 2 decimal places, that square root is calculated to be 2.55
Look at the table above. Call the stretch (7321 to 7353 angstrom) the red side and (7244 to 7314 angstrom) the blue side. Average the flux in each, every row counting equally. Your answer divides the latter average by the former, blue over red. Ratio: 0.97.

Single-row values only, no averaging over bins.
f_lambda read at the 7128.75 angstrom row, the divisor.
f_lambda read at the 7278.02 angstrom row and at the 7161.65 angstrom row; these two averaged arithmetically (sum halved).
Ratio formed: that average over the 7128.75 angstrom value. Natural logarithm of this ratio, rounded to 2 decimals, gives -0.30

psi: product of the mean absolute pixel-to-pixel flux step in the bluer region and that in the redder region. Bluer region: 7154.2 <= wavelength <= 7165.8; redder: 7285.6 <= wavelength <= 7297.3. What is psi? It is 4.7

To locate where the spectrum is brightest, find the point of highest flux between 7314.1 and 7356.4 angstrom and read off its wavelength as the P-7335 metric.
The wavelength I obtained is 7320.04 angstrom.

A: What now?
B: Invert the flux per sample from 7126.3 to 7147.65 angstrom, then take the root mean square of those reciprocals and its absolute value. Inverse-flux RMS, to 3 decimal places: 0.038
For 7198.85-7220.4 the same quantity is 0.042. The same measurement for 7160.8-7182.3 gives 0.042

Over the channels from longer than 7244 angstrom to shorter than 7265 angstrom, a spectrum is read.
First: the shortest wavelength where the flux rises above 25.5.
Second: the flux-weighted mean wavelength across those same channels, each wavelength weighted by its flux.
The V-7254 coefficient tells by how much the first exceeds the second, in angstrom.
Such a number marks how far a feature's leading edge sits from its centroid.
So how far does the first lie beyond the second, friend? -8.8 angstrom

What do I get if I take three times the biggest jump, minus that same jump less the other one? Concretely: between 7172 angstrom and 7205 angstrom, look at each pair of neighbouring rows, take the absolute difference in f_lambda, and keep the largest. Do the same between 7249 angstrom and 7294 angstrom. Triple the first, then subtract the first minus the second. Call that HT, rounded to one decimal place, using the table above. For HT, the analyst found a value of 15.5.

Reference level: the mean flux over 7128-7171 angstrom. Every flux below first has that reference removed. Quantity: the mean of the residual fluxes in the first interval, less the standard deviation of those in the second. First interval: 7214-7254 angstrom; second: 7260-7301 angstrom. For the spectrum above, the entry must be -3.6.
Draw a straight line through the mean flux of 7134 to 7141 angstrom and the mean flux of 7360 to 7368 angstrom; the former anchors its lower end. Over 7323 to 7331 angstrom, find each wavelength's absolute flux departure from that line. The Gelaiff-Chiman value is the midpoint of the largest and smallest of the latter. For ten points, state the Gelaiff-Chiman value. 1.5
